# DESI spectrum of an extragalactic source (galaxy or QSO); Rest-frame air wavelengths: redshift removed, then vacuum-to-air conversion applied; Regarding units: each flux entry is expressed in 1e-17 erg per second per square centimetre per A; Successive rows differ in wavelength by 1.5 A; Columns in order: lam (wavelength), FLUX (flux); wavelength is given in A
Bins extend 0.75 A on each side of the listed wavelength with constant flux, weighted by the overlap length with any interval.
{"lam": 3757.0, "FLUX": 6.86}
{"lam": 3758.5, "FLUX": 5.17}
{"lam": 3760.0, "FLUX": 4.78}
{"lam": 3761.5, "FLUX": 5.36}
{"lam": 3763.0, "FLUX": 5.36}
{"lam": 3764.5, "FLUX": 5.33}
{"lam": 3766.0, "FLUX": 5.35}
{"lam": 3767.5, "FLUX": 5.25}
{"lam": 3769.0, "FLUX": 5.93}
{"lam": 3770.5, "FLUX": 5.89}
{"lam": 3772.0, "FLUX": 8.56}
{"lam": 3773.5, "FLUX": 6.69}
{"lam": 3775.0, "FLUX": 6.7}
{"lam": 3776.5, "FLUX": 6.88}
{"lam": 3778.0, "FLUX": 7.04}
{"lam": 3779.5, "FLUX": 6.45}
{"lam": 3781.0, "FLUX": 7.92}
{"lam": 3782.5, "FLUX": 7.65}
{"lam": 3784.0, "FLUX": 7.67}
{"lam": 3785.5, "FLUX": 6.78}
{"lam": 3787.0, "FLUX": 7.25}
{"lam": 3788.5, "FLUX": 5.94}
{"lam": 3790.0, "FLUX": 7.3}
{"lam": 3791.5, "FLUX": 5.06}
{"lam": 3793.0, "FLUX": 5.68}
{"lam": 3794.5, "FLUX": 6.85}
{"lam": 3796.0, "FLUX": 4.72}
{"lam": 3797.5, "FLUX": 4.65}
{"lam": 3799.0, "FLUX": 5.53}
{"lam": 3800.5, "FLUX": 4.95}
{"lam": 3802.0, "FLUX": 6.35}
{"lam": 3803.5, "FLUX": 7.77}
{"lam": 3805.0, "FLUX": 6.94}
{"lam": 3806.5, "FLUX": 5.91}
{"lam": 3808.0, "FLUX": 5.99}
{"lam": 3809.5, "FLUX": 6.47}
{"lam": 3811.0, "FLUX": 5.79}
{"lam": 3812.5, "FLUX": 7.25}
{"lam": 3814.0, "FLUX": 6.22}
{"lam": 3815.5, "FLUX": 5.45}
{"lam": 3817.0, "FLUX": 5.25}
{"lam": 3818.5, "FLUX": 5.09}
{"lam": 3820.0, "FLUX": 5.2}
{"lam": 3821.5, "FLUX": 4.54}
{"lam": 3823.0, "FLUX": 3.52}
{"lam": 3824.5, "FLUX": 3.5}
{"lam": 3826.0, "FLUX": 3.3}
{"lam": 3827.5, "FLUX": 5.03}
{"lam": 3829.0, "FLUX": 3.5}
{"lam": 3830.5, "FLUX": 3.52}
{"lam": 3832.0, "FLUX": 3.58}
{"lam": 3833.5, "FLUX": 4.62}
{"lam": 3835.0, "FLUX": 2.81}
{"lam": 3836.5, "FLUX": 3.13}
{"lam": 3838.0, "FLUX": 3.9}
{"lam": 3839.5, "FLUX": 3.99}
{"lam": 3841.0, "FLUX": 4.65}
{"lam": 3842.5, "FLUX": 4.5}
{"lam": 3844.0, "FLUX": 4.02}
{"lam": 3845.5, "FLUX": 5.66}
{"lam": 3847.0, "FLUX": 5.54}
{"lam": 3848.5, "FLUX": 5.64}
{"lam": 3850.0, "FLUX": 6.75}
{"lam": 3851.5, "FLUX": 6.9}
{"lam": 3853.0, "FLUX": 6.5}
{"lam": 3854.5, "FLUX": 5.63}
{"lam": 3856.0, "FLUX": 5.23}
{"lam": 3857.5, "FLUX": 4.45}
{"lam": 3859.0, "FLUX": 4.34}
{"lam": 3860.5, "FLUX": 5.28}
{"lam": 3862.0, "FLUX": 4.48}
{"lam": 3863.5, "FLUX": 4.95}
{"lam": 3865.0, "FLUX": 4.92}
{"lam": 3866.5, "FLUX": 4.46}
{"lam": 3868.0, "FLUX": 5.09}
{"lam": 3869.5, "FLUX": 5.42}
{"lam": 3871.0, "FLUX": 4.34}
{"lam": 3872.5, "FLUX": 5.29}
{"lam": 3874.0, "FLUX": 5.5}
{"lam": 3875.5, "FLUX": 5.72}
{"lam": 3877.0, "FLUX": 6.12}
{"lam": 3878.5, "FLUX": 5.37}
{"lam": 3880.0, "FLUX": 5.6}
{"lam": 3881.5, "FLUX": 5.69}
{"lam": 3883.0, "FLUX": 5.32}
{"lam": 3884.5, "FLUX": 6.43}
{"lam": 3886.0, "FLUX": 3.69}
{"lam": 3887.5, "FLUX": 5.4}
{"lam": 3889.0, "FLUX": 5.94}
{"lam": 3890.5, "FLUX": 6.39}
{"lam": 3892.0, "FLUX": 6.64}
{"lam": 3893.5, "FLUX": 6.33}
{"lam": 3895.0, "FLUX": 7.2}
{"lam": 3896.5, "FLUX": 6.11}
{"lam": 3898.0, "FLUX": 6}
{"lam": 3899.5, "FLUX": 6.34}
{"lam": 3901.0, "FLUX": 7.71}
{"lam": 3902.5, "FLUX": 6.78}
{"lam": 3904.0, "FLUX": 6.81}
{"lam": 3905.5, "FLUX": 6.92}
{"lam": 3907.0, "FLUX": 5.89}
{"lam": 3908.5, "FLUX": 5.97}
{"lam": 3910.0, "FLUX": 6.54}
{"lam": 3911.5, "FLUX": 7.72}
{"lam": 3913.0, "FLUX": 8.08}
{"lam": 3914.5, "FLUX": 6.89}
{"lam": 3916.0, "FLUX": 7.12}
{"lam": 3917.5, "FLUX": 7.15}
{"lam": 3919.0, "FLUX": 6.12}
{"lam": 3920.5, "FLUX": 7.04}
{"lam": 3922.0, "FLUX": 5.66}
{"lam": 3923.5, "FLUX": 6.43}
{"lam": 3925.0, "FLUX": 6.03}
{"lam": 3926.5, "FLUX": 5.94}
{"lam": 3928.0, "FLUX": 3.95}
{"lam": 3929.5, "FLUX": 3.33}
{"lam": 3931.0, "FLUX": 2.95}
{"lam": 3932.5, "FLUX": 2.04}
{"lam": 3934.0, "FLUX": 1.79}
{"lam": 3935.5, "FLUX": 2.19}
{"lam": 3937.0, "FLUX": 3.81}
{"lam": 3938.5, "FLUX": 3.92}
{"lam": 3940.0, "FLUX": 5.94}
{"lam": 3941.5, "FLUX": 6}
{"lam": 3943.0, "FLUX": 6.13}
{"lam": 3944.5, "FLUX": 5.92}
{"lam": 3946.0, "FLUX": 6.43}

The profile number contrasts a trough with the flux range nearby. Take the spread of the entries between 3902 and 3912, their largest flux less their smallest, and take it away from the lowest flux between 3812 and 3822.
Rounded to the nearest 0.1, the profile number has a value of 2.7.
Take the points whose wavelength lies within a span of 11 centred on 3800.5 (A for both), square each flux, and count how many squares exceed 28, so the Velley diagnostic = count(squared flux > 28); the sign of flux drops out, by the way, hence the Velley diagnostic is 4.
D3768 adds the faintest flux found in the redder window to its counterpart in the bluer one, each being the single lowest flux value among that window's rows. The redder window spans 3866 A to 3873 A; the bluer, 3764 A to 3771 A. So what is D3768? 9.6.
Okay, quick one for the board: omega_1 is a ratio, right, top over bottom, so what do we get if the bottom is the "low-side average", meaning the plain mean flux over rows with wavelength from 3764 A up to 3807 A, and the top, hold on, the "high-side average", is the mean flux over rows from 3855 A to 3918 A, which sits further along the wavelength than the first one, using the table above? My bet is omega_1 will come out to 0.92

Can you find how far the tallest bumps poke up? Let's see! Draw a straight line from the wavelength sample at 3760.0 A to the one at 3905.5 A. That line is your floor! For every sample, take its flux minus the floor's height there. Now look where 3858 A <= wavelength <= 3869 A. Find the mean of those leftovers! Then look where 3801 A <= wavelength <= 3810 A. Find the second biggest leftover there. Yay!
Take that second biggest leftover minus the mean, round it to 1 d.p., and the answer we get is 3.0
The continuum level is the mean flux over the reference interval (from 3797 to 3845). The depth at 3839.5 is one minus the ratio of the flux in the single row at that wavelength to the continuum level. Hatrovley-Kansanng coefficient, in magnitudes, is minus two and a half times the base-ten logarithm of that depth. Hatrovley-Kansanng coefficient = 1.8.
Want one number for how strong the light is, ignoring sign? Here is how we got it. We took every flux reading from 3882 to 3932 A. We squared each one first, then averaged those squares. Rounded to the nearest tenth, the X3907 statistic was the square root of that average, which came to 6.3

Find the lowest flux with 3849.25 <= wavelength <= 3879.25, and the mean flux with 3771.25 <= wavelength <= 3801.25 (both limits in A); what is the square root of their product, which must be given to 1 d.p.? 5.3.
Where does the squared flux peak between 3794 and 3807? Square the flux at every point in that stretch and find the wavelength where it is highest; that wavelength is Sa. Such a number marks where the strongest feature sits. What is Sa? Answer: 3803.5 A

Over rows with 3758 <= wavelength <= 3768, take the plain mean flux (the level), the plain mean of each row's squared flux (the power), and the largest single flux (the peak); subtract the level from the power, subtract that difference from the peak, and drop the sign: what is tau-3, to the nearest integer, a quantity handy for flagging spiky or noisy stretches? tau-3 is 17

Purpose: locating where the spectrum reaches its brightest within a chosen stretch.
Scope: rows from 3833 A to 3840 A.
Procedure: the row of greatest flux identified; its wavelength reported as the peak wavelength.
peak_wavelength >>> 3833.5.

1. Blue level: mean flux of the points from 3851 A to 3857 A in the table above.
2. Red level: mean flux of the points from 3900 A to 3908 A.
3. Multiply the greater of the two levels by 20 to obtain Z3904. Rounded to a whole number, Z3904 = 136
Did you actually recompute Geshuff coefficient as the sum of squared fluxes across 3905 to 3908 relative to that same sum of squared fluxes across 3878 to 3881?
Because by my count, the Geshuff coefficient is 1.4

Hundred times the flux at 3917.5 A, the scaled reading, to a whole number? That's 715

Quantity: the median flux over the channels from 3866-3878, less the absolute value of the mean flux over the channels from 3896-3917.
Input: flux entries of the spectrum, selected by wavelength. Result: -1.4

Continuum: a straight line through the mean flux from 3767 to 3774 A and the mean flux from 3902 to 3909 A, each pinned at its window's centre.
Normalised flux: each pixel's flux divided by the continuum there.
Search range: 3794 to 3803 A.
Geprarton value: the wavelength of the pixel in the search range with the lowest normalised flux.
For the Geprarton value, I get 3797.5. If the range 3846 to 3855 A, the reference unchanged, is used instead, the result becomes 3847.0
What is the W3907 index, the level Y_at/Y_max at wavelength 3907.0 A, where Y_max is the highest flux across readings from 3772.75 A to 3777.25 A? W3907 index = 0.86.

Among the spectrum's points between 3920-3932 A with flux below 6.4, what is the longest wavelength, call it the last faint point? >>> 3931.0 A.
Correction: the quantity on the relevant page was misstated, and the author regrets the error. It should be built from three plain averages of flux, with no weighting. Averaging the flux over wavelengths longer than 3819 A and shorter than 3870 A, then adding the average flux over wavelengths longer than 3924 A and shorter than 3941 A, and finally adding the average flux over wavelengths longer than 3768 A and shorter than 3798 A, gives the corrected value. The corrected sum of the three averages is 15.1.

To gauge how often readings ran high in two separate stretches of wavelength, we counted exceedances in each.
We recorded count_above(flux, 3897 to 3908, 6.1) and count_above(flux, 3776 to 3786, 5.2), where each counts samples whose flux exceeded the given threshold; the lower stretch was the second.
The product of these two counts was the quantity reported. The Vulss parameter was 35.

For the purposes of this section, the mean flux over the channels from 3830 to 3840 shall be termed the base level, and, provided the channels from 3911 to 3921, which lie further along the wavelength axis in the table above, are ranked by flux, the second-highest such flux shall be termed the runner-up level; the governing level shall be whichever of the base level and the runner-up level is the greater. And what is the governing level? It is 7.7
